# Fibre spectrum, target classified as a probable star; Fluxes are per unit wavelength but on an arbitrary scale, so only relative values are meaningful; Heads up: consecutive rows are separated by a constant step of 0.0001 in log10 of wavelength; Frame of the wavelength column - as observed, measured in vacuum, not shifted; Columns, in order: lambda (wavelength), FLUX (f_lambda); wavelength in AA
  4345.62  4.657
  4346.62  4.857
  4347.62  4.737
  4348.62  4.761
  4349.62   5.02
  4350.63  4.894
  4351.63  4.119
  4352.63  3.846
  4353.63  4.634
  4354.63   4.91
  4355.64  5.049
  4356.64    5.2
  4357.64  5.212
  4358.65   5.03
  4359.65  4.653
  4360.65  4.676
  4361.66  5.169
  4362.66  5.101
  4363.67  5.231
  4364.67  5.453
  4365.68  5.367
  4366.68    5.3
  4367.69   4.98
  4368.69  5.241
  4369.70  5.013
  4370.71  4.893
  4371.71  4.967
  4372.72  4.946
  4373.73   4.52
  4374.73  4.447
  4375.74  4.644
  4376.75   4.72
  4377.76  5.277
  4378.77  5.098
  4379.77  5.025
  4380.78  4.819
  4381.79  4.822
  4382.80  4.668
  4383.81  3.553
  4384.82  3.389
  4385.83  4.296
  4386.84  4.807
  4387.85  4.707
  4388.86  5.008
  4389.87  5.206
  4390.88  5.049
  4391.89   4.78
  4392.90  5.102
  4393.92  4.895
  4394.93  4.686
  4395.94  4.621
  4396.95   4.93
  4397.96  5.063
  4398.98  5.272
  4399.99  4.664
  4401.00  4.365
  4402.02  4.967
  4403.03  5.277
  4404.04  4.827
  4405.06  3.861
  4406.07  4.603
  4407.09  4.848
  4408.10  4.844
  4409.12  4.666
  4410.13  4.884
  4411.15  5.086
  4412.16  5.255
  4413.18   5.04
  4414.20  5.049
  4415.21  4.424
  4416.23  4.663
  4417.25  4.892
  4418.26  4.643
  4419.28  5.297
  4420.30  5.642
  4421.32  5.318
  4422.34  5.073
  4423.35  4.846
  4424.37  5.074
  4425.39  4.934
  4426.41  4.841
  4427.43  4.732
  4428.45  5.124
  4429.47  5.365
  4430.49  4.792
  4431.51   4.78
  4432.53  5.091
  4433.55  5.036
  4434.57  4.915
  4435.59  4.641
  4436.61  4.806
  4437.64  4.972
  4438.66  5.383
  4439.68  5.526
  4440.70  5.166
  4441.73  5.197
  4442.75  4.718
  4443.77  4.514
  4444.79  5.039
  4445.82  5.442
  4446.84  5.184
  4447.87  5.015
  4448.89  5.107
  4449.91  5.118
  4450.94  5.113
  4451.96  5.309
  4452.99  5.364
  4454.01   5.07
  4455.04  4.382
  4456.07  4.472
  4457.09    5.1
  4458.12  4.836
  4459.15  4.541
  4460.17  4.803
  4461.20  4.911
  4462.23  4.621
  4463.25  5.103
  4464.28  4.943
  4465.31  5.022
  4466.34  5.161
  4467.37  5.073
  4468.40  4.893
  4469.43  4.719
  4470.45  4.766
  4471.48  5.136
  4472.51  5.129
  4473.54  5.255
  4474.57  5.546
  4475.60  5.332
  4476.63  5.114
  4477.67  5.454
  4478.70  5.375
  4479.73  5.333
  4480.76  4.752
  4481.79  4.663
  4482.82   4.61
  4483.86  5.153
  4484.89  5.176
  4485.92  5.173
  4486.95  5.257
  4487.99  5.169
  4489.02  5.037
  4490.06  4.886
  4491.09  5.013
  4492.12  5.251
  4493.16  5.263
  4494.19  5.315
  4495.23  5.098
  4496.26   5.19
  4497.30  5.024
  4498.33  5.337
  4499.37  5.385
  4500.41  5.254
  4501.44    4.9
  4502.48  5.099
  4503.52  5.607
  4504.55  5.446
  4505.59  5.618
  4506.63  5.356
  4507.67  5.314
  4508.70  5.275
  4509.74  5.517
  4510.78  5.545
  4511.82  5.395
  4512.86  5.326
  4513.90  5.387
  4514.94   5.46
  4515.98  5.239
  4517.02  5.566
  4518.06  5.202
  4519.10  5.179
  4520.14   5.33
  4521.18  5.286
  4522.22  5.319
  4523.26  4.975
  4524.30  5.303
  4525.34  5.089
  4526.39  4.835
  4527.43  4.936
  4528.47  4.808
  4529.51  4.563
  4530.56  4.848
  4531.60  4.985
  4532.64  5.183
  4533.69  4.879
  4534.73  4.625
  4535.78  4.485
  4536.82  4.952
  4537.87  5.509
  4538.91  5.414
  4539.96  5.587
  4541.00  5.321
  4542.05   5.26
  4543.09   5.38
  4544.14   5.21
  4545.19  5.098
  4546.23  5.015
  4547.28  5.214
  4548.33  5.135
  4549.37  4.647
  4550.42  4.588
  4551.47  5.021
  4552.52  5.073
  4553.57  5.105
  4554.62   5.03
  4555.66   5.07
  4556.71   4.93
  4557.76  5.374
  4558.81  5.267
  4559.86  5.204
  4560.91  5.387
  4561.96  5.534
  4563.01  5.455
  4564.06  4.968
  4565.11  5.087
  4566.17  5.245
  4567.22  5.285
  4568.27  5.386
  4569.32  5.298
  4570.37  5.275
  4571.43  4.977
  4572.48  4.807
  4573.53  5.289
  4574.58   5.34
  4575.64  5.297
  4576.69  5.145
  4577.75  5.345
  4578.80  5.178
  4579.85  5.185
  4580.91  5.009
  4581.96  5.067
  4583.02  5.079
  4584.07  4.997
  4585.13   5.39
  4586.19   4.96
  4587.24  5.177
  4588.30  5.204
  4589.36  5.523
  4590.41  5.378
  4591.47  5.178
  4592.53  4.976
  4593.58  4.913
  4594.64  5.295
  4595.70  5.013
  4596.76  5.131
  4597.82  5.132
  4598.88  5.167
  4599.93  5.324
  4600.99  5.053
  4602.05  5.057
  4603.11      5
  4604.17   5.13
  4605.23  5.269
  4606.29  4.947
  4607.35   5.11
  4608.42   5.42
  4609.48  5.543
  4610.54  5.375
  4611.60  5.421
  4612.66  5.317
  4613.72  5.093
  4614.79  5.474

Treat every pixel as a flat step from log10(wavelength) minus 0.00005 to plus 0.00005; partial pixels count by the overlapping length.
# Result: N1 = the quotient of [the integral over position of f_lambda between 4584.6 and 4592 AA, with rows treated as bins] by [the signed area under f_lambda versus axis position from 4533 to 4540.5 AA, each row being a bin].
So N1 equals 1.02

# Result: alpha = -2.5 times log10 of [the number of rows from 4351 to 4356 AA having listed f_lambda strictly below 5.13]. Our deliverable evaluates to -1.75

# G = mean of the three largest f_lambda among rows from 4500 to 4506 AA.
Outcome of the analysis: 5.56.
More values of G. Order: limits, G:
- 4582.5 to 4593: 5.43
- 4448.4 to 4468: 5.28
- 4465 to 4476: 5.38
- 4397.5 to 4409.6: 5.20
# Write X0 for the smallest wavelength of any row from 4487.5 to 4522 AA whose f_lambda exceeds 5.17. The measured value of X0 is 4492.12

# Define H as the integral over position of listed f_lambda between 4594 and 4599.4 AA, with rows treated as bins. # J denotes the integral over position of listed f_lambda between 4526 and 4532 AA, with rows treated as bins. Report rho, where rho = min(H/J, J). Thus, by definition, 1.0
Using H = 28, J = 29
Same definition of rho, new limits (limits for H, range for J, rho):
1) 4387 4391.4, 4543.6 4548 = 1.0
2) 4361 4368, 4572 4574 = 3.6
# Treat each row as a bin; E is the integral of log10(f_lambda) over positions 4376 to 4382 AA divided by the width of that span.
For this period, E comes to 0.695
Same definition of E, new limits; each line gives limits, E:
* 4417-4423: 0.712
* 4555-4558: 0.709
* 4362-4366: 0.722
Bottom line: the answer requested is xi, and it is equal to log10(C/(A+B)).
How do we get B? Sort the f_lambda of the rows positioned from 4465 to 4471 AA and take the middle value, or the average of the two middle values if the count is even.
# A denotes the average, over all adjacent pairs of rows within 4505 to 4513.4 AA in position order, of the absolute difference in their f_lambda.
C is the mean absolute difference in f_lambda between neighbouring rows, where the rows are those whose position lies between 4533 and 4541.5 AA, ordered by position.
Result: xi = -1.260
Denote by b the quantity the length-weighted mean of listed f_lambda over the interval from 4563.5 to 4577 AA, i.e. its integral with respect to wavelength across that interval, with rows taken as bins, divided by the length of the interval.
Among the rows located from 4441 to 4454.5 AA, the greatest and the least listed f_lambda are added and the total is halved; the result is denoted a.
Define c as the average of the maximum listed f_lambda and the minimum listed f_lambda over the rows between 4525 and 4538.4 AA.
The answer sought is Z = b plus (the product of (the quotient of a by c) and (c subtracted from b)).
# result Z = 5.37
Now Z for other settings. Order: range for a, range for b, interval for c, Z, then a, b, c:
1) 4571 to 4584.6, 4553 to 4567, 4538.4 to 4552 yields 5.32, 5.08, 5.21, 5.09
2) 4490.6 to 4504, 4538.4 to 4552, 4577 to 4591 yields 5.05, 5.25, 5.14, 5.24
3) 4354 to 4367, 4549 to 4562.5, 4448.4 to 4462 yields 5.33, 5.05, 5.10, 4.87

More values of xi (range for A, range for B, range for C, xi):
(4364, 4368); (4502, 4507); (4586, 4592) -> -1.489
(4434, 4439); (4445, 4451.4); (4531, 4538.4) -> -1.225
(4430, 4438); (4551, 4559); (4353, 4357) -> -1.443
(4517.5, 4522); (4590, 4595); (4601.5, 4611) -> -1.473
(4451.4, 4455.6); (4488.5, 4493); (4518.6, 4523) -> -1.849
